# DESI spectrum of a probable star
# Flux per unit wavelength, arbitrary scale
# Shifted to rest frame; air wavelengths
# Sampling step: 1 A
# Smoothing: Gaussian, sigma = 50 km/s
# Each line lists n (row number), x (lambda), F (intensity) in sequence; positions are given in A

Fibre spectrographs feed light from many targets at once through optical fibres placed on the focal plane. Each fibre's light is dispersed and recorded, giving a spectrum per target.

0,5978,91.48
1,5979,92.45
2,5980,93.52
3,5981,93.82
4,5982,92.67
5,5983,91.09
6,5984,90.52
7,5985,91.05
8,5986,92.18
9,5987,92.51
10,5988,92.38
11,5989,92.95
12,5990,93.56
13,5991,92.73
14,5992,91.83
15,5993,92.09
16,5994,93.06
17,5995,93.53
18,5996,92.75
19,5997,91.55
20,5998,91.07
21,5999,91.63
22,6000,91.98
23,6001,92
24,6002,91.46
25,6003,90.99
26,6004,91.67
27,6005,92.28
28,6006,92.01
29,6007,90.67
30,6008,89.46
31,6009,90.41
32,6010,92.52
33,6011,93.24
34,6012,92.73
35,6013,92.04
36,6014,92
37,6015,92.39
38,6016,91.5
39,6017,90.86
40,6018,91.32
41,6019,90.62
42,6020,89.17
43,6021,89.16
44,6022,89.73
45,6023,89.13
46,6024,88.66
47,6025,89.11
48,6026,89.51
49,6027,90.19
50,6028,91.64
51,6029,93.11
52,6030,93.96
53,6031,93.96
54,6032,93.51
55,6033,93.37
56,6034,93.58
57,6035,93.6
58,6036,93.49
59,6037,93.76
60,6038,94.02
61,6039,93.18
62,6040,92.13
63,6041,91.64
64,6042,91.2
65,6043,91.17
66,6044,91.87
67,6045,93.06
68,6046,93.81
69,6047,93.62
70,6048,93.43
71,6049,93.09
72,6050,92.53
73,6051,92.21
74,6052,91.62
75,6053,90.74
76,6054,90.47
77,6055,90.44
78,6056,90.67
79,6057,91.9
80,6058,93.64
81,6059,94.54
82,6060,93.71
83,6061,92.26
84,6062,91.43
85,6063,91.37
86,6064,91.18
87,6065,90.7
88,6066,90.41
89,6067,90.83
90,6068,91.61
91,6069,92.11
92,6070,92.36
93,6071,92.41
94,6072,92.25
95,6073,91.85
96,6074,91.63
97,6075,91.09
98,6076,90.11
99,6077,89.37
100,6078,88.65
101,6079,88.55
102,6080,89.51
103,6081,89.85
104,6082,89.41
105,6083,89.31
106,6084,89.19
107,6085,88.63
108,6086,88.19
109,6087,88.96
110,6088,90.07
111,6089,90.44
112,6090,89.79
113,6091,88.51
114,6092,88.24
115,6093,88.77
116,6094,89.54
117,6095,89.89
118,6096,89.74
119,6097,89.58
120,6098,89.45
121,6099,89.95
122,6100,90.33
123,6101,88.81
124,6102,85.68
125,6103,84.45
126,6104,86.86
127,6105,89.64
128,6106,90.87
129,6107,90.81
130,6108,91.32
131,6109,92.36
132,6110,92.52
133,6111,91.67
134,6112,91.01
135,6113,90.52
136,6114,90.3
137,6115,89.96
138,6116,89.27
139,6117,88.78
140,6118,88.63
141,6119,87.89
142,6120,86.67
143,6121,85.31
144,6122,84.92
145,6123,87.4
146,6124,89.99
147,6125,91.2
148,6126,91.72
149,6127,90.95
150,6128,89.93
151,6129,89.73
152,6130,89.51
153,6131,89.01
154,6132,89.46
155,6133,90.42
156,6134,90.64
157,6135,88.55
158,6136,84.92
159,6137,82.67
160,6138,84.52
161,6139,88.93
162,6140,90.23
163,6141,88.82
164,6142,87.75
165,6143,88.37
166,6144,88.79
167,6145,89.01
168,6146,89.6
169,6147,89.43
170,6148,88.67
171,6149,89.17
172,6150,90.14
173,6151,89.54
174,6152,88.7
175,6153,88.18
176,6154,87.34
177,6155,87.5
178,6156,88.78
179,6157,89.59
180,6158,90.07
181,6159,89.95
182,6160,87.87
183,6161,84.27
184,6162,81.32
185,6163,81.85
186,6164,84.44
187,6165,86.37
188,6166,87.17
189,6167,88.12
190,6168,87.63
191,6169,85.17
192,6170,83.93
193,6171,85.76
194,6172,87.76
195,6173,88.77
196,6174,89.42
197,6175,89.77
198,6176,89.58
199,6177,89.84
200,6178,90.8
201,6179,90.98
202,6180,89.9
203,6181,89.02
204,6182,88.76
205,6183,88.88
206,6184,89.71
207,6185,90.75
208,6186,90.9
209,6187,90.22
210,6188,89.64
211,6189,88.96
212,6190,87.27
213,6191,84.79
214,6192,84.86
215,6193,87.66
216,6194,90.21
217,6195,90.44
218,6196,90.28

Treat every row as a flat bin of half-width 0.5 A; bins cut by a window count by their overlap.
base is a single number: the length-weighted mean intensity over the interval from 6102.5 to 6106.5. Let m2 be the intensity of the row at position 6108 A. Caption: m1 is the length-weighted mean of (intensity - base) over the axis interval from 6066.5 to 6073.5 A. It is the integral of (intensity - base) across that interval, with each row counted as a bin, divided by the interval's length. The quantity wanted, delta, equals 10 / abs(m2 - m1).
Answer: 0.114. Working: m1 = 4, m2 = 91.32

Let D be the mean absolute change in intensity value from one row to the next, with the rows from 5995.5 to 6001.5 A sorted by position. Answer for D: 0.5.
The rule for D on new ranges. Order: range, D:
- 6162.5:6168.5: 1.4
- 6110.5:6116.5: 0.5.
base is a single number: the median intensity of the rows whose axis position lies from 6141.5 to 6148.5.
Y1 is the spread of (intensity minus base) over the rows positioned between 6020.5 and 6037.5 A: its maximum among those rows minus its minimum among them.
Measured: 5.3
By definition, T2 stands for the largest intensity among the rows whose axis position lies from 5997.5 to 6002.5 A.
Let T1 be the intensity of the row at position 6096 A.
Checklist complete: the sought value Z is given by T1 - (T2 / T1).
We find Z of 88.7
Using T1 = 89.74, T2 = 92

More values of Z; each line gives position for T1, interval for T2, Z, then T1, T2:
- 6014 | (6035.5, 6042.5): 91.0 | 92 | 94.02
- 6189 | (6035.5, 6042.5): 87.9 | 88.96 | 94.02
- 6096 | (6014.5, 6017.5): 88.7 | 89.74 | 92.39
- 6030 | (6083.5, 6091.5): 93.0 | 93.96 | 90.44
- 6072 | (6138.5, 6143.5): 91.3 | 92.25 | 90.23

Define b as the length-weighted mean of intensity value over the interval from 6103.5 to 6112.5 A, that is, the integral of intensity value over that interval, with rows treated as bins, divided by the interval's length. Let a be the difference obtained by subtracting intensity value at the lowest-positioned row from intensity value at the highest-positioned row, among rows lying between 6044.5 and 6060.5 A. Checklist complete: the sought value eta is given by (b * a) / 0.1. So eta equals 590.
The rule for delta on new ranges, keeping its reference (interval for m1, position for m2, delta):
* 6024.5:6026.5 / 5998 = 0.111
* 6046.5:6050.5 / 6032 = 0.113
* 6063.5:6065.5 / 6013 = 0.112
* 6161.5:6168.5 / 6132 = 0.109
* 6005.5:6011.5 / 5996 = 0.112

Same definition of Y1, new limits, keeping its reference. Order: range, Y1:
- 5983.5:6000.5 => 3.0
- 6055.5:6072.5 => 4.1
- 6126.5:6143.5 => 8.3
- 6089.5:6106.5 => 6.4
